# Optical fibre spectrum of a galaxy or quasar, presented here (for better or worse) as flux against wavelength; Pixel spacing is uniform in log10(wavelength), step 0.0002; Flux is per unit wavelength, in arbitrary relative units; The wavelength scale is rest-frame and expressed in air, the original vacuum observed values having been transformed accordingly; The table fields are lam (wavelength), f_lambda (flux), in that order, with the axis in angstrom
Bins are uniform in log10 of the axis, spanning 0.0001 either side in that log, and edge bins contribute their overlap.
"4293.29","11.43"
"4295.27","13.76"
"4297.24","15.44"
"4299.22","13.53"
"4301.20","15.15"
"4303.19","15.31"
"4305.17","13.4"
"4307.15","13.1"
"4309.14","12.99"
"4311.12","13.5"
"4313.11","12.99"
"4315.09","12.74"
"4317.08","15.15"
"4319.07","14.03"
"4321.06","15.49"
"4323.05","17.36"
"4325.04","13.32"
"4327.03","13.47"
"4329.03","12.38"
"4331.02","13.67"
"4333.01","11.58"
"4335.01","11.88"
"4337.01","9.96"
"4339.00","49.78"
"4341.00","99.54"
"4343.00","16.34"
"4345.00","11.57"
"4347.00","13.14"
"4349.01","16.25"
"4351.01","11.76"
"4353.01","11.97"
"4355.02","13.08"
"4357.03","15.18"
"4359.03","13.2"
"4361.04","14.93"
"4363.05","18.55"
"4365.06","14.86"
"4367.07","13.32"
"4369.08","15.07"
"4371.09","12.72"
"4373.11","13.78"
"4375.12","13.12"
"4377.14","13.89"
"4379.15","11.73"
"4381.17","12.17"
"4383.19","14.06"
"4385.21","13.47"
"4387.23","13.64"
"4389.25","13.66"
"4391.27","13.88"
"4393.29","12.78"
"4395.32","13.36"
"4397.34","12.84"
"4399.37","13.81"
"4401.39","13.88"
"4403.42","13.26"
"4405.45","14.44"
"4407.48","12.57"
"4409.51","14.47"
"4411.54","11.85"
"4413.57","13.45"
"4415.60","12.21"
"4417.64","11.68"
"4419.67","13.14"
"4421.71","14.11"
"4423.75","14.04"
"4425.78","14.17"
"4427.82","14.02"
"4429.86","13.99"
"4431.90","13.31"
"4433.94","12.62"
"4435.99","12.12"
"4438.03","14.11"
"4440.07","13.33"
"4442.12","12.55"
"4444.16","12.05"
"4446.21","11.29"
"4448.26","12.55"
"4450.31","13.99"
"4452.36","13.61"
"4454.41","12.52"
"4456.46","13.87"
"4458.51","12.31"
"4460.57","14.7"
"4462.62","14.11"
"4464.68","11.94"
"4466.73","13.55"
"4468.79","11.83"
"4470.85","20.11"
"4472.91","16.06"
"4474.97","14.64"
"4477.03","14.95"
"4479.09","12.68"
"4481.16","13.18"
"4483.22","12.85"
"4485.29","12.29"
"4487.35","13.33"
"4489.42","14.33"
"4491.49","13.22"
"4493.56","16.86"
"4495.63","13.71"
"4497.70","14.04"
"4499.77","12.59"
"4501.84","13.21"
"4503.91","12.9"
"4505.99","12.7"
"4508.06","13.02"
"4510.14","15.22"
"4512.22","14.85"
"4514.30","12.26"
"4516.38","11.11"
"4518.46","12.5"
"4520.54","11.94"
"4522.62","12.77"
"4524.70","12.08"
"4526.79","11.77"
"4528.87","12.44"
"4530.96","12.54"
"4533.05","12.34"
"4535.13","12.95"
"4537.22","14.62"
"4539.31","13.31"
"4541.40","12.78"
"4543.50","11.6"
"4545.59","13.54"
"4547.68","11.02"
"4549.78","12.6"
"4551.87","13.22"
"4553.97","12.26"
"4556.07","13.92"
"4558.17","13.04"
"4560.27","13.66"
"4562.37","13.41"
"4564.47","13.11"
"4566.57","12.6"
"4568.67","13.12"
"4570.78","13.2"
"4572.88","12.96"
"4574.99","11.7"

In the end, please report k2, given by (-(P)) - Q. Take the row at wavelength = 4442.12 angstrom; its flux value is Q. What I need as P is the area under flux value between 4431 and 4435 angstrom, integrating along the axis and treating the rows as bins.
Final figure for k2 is -64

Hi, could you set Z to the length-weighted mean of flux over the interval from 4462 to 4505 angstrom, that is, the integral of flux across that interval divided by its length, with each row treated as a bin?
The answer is 13.9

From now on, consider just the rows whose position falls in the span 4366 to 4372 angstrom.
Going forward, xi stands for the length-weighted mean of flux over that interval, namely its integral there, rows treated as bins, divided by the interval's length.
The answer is 13.7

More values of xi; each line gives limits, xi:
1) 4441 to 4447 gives 12.0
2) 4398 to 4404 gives 13.6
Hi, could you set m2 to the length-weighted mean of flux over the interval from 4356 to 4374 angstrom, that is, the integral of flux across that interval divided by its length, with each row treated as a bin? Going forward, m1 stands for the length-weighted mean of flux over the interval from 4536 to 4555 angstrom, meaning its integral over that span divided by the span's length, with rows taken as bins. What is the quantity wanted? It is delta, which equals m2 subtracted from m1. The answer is -1.9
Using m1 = 12.8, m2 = 14.6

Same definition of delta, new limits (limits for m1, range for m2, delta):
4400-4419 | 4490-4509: -0.5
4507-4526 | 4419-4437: -0.7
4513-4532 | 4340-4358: -11.0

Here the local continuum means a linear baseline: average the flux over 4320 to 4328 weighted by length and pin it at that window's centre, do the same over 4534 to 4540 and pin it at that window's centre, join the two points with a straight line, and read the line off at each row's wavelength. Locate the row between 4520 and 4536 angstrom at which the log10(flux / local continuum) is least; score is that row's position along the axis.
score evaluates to 4526.79 angstrom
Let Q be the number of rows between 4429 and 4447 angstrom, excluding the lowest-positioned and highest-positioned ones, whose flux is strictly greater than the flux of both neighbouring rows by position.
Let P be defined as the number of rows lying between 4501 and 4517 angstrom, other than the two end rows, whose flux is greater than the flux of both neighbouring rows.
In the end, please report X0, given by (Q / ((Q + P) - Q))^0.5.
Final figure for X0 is 1.0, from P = 1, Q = 1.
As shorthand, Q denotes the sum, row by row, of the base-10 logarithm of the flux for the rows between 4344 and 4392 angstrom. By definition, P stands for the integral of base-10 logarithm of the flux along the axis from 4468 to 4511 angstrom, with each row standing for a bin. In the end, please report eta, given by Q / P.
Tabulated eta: 0.55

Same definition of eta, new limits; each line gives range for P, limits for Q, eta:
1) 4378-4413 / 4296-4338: 0.60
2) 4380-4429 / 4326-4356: 0.33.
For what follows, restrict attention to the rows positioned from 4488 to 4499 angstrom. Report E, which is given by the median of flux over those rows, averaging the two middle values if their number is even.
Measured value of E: 14.04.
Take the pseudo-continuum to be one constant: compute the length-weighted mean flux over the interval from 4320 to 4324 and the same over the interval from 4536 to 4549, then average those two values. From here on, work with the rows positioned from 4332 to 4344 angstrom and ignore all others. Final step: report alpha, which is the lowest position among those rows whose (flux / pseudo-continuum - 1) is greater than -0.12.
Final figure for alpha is 4339.00 angstrom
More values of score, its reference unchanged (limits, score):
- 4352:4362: 4353.01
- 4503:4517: 4516.38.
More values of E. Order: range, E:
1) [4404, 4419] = 12.57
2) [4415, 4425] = 13.14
